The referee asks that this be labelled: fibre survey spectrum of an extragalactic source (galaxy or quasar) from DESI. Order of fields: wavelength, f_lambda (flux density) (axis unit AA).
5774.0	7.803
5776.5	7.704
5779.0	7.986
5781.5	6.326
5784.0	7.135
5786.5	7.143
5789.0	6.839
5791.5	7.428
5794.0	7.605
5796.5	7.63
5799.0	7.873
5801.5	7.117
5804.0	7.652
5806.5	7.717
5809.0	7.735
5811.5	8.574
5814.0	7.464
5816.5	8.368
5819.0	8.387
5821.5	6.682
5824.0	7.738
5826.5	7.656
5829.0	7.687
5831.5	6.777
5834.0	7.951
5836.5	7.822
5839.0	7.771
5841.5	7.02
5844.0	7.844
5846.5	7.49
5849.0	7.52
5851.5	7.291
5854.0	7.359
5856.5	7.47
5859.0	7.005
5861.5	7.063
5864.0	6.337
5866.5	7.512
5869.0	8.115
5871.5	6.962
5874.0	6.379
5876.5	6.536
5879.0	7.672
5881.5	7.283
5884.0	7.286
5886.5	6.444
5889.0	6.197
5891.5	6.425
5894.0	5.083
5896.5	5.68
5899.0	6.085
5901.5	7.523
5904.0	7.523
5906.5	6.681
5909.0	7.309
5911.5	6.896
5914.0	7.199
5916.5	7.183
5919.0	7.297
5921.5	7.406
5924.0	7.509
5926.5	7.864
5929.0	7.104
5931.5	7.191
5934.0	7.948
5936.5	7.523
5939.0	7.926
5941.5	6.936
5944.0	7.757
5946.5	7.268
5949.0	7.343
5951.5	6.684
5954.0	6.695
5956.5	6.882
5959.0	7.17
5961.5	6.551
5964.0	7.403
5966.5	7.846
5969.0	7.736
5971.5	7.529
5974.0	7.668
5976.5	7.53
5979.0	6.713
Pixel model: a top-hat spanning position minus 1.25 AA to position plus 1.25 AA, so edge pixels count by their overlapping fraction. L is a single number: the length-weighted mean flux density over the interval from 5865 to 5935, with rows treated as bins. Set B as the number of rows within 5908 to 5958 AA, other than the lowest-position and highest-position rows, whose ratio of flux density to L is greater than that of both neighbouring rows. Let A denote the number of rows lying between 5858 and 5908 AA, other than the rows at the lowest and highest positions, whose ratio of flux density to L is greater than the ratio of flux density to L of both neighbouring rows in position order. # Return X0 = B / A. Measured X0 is 1.20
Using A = 5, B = 6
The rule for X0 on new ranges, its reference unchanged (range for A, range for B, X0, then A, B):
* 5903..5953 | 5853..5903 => 0.86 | 7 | 6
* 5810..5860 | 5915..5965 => 0.86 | 7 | 6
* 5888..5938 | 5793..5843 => 1.20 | 5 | 6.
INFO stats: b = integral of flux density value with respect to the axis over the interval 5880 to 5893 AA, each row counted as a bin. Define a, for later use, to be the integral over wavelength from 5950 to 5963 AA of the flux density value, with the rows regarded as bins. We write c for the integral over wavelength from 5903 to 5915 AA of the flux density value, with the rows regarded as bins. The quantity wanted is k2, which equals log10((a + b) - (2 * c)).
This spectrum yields 0.7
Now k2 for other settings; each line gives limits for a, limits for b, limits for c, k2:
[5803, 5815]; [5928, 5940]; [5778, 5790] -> 1.2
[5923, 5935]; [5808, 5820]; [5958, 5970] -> 1.1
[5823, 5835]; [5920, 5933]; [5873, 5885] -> 1.3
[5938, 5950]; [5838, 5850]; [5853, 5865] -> 1.0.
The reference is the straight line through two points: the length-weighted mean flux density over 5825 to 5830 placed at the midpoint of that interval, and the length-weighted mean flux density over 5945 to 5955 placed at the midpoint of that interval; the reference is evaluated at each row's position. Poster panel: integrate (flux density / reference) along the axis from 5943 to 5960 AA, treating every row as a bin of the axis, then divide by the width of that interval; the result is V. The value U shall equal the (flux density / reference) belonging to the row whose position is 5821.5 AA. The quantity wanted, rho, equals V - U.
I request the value 0.15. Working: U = 0.87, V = 1.01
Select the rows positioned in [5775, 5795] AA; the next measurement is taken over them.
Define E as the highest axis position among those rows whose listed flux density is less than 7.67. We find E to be 5794.0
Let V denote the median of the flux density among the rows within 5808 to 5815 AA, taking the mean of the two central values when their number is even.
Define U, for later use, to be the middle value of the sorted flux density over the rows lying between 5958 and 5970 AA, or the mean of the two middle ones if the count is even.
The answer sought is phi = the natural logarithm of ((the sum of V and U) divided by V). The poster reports 0.671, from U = 7.40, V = 7.7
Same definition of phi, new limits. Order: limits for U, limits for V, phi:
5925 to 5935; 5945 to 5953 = 0.711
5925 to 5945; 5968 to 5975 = 0.691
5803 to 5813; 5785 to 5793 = 0.733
